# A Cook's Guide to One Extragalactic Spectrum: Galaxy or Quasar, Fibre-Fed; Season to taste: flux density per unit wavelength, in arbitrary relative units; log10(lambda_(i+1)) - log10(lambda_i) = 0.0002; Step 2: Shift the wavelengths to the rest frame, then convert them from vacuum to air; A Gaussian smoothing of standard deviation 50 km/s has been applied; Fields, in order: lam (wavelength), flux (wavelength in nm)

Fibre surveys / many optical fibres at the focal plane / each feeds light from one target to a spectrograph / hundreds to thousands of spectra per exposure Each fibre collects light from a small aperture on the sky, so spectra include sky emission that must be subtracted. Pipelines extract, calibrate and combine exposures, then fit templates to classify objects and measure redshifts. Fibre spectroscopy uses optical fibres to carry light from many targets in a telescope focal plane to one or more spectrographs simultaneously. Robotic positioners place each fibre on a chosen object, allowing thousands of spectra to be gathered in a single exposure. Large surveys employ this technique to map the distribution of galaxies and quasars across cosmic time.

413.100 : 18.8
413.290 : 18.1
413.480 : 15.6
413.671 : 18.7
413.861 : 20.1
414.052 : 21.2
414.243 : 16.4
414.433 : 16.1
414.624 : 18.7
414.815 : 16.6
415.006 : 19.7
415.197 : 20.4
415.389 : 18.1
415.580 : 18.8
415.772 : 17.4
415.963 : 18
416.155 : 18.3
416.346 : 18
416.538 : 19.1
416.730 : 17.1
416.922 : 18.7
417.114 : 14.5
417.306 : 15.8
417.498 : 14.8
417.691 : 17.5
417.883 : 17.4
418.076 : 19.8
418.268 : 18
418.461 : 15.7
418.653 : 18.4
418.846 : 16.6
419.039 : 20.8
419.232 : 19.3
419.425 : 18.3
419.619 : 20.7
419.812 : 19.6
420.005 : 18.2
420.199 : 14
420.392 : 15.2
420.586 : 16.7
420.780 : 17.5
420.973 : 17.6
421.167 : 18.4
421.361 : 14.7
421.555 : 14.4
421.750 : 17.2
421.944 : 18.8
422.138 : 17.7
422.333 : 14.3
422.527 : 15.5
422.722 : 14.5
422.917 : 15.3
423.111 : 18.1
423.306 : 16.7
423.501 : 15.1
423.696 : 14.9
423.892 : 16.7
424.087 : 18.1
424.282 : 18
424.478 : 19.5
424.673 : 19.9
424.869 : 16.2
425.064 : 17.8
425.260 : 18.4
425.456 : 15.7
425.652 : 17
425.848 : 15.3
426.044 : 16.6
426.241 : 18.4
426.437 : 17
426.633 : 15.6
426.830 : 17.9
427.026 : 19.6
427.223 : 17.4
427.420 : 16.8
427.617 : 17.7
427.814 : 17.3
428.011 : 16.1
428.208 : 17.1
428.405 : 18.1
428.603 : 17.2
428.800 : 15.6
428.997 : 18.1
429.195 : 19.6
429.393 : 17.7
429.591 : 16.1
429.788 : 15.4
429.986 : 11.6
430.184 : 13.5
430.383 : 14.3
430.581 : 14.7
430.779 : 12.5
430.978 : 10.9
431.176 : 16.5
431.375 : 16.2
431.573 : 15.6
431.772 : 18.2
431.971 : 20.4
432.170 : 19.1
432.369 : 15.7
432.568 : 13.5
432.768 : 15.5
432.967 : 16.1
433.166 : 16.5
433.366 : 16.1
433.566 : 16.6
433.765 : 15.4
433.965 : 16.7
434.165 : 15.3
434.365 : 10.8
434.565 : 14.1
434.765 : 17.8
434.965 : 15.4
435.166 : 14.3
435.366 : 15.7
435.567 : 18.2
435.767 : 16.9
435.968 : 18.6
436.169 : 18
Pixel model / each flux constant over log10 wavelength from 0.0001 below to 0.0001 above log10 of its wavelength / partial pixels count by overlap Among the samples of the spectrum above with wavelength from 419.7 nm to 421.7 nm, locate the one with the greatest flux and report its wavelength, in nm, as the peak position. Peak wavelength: 419.812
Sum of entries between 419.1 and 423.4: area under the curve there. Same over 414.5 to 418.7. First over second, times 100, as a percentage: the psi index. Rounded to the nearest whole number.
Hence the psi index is 95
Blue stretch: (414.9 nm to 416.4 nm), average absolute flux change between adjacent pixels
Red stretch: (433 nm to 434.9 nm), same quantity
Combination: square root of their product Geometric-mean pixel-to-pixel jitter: 1.35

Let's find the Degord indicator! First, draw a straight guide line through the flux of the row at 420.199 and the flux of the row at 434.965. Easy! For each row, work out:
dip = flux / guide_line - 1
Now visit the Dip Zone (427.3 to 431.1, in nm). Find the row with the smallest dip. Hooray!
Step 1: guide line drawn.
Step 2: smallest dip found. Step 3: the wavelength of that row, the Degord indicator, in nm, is 430.978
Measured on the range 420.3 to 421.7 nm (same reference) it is 421.555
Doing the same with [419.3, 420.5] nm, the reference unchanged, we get 420.199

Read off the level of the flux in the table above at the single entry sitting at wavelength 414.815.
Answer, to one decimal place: 16.6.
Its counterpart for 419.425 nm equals 18.3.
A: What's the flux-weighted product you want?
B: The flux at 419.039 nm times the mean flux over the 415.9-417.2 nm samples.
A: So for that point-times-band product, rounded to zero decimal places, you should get 368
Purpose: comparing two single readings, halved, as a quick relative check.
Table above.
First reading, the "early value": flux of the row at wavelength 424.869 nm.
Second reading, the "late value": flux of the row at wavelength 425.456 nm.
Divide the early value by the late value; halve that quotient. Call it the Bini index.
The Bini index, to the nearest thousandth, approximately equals 0.516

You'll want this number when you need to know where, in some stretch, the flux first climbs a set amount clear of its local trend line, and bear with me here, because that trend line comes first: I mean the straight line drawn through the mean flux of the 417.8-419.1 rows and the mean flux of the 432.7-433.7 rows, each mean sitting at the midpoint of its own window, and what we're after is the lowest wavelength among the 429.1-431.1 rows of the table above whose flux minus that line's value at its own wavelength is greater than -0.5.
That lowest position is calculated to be 429.195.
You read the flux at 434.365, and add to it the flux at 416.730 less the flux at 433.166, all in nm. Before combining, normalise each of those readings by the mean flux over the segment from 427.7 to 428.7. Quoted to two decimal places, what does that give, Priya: 0.66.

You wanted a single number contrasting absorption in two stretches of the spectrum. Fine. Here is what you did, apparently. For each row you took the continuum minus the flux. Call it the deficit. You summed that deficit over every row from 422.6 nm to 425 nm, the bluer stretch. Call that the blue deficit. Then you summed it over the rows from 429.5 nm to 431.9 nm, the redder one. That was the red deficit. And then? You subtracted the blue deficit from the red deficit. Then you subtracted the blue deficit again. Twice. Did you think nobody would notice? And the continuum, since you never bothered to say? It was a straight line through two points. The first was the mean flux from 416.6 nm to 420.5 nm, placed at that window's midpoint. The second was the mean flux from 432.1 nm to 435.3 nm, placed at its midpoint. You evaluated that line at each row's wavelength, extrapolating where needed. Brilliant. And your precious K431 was 18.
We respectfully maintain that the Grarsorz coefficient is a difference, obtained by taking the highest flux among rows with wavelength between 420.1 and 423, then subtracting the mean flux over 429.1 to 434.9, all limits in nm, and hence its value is 3.20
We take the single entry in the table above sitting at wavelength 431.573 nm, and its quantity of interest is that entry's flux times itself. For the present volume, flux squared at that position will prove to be 243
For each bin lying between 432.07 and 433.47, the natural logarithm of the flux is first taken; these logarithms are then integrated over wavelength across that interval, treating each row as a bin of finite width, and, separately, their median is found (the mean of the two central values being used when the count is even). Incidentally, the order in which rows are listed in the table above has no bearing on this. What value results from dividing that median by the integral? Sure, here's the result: 0.72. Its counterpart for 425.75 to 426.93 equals 0.85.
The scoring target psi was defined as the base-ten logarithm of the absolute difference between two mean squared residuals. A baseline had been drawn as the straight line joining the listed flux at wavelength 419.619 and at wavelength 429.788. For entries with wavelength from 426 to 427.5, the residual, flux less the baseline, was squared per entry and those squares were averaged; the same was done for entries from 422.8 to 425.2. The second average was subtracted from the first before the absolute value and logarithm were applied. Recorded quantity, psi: 0.49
